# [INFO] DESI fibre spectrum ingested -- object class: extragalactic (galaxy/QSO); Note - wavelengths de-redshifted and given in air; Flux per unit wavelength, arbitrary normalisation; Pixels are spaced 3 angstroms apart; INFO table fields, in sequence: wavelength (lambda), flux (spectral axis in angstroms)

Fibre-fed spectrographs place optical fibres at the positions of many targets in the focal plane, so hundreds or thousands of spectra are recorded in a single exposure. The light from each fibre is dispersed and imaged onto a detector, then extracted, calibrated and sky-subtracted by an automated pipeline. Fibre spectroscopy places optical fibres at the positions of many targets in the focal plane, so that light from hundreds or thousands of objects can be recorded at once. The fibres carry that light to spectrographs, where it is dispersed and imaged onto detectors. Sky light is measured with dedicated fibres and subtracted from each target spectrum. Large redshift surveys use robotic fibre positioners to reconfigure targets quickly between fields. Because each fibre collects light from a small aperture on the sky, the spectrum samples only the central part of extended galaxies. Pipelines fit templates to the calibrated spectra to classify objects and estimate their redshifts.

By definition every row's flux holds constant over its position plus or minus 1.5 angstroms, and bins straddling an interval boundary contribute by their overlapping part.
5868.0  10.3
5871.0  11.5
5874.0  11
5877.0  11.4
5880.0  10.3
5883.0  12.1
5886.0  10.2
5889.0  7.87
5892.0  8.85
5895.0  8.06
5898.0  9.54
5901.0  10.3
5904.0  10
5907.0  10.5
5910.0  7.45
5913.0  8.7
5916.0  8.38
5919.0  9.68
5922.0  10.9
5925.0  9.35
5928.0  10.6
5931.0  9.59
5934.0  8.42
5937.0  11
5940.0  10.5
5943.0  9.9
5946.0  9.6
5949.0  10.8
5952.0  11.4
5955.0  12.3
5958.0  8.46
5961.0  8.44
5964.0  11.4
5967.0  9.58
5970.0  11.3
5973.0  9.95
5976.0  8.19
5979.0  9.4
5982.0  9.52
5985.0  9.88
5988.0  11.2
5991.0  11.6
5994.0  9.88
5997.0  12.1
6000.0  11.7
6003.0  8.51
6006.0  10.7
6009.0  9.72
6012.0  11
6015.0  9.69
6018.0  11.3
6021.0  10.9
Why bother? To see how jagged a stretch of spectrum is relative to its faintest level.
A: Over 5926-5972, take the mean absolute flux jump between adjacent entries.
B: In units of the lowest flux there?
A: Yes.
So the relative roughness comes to 0.163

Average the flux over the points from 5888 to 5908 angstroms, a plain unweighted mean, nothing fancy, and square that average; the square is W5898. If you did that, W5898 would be 87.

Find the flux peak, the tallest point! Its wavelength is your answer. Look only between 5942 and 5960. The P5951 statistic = 5955.0 angstroms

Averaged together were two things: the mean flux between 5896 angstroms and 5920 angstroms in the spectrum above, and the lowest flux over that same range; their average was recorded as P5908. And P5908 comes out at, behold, 8.4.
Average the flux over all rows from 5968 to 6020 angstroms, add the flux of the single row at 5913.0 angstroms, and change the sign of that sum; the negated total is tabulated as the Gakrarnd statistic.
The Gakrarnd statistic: -19.0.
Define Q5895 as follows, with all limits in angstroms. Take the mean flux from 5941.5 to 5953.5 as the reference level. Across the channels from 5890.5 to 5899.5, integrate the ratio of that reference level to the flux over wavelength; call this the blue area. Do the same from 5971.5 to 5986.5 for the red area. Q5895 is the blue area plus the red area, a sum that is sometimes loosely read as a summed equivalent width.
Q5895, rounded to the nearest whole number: 27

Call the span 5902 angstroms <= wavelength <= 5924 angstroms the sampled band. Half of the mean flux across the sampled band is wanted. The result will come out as 4.7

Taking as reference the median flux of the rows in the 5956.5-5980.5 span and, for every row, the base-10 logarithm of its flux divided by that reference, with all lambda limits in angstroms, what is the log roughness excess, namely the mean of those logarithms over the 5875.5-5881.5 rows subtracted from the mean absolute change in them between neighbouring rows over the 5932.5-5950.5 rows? -0.01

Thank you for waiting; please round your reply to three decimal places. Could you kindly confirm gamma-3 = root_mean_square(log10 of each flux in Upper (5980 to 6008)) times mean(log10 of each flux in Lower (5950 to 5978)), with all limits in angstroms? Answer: 1.023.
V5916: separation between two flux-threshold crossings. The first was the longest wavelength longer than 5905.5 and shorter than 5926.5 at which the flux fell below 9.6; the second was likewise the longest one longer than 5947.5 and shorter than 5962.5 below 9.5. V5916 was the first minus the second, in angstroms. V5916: -36 angstroms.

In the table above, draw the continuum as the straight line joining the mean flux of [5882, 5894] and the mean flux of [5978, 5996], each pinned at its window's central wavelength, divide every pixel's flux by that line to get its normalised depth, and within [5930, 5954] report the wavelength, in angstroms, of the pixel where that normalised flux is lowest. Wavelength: 5934.0 angstroms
